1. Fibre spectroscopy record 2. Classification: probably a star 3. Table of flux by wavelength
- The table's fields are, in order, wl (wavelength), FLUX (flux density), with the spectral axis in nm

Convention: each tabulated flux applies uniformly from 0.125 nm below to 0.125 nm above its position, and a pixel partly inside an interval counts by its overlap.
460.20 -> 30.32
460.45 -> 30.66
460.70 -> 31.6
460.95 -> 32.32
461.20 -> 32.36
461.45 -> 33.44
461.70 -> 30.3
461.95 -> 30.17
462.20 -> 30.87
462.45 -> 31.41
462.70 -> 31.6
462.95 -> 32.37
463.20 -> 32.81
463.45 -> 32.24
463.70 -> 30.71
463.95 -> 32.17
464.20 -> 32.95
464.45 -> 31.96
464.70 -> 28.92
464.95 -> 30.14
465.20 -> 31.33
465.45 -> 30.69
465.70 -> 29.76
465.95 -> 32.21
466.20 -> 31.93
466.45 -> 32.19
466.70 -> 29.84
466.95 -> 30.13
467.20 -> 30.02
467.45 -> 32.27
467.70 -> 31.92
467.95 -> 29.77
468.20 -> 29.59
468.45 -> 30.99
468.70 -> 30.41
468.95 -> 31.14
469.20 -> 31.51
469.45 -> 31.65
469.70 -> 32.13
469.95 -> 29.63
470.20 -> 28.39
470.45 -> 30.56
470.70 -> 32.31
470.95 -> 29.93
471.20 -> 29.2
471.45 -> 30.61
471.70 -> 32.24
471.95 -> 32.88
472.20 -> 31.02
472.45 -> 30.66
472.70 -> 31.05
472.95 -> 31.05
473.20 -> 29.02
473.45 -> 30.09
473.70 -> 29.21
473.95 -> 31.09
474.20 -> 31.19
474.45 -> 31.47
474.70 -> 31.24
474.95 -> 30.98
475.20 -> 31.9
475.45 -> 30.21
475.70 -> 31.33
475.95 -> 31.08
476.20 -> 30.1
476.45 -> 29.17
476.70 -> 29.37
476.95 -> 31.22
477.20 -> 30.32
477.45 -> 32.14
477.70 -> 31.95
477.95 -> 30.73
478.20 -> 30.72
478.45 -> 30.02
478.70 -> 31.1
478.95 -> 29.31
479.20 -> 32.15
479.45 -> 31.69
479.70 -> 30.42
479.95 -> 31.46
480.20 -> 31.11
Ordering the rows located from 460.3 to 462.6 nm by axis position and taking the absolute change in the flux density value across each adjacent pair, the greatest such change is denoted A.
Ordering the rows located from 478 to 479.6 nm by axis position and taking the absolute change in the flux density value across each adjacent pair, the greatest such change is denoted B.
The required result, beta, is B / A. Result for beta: 0.90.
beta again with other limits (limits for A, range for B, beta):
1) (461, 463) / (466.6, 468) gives 0.72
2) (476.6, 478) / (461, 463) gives 1.70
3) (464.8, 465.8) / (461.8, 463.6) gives 0.65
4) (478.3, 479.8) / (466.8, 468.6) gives 0.79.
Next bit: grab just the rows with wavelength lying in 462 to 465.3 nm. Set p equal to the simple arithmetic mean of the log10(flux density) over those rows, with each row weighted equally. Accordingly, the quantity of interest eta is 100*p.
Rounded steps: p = 1.50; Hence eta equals 150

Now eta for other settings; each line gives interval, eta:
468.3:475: 149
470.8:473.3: 149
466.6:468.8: 148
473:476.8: 148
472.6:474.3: 148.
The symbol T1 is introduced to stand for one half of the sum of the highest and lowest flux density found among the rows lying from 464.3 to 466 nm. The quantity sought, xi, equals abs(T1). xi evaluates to 30.6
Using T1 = 30.6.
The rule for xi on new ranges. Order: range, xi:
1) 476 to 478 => 30.7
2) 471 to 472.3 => 31.0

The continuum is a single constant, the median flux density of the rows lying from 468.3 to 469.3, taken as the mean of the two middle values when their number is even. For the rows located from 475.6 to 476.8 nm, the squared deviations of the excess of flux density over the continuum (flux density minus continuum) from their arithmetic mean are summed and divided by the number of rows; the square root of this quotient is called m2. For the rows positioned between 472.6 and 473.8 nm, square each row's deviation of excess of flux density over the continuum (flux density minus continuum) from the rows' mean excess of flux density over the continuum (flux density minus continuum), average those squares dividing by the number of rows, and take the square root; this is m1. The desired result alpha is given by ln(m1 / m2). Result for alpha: -0.01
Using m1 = 0.9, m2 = 0.9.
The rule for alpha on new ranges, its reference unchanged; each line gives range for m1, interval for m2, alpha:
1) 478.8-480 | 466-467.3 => 0.00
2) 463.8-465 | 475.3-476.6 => 0.65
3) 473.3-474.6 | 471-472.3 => -0.43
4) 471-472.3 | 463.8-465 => -0.14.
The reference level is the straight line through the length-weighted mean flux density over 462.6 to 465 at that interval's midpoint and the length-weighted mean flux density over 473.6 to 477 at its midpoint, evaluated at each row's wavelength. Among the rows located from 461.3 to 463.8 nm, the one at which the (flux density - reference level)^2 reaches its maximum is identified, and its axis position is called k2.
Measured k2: 461.95 nm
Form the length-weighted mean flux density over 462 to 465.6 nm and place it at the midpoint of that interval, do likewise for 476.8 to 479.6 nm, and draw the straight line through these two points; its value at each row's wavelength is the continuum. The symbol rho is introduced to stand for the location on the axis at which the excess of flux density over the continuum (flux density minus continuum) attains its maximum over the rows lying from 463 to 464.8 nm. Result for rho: 464.20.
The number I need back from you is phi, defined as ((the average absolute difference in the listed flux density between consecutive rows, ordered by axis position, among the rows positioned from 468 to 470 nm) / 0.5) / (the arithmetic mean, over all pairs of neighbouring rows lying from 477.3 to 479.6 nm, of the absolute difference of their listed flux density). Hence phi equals 1.7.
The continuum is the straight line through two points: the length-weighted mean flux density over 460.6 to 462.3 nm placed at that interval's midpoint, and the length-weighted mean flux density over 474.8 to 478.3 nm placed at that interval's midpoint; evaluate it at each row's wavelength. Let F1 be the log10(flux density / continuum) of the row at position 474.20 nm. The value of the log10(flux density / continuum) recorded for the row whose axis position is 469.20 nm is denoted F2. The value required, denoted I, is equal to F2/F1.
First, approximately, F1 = 0.004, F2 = 0.004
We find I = 1.2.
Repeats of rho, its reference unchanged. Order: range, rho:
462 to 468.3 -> 464.20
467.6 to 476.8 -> 471.95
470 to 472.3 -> 471.95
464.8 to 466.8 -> 465.95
